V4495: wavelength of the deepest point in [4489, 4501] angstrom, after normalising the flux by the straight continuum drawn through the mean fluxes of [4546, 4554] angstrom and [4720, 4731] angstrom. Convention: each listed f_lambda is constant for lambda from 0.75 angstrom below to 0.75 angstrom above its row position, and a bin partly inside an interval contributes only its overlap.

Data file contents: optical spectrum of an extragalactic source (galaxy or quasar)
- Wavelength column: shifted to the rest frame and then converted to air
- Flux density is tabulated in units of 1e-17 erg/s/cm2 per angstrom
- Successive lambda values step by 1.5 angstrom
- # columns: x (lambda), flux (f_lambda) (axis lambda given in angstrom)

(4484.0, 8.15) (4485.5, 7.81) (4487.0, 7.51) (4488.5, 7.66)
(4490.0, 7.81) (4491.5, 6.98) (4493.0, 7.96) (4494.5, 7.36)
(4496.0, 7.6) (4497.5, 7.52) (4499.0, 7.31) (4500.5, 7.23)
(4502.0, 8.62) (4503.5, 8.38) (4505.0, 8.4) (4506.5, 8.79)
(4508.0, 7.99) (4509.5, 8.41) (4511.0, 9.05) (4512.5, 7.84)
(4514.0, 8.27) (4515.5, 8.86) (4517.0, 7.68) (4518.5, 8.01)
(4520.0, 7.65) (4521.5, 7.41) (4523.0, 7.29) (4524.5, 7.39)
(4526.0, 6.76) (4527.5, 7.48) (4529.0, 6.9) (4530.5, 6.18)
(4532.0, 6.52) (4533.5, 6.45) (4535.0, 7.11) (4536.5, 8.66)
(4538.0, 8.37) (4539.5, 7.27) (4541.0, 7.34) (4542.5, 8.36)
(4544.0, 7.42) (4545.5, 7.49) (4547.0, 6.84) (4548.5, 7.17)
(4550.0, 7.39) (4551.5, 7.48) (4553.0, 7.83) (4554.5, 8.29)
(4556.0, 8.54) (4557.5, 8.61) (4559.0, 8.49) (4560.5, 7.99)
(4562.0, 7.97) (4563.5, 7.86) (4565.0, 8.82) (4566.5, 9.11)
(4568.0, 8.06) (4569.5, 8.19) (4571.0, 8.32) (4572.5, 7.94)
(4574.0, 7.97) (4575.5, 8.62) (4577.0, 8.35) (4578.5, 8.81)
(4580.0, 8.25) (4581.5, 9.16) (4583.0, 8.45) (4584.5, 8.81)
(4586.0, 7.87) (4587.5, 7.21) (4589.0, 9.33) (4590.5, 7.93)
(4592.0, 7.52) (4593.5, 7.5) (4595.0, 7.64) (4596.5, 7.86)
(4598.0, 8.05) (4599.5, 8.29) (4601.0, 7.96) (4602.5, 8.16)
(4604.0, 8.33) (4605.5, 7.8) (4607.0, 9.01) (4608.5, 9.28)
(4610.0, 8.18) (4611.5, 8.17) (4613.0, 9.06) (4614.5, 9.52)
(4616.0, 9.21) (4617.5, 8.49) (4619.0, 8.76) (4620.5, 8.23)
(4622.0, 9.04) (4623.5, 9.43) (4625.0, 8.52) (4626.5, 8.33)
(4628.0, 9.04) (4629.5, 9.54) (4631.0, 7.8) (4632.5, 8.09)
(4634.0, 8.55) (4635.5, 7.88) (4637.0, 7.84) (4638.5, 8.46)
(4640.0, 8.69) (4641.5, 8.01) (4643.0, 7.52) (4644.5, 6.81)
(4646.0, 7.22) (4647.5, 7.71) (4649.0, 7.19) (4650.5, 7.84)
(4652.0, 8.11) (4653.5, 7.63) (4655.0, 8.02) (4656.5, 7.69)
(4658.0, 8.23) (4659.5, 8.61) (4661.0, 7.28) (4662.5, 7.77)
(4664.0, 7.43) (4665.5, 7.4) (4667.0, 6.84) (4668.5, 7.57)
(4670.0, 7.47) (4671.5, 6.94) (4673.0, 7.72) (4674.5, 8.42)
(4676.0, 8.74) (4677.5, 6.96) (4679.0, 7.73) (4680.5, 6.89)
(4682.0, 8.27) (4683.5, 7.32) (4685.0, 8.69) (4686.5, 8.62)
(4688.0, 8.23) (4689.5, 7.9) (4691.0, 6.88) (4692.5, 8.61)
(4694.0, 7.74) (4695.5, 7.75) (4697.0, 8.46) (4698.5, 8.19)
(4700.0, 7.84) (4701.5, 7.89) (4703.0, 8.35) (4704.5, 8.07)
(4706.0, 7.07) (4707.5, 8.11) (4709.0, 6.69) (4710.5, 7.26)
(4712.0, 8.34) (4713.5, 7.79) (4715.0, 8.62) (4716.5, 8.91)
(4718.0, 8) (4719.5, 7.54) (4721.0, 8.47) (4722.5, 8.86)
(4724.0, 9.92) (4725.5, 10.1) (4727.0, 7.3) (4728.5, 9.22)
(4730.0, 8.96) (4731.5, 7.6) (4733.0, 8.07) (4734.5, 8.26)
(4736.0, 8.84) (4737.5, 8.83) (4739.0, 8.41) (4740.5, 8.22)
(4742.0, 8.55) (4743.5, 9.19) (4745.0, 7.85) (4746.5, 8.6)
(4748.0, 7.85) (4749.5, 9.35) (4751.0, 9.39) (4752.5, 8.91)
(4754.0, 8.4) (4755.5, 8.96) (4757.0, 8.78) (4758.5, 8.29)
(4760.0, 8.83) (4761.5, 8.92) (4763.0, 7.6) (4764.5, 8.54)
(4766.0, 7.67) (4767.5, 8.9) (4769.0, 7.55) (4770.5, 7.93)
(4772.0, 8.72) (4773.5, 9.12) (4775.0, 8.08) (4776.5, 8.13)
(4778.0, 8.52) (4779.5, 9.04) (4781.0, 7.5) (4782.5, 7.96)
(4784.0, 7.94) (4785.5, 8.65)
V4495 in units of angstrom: 4491.5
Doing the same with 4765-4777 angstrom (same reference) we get 4769.0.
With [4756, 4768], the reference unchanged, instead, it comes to 4763.0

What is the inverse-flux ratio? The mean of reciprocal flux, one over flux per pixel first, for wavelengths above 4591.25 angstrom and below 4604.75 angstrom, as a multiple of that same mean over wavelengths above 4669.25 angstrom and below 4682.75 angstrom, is 0.96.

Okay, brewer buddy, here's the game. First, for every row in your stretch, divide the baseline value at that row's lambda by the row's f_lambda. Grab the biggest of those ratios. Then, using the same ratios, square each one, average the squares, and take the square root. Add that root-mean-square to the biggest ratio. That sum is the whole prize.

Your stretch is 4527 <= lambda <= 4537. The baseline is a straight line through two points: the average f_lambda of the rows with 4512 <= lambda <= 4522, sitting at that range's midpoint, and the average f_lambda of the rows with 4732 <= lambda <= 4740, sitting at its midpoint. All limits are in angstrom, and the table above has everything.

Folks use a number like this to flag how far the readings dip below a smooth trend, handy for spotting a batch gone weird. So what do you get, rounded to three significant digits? 2.45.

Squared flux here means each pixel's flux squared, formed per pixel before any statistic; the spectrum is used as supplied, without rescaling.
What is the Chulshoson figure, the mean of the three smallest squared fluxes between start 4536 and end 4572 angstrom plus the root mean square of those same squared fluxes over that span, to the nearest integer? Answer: 115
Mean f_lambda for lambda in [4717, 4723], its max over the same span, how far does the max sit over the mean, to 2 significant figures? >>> 0.64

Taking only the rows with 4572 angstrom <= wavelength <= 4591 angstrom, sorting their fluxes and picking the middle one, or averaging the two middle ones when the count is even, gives 8.35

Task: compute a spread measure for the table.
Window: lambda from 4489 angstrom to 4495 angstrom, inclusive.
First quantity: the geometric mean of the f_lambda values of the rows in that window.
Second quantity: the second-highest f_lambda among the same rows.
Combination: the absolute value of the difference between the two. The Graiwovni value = 0.29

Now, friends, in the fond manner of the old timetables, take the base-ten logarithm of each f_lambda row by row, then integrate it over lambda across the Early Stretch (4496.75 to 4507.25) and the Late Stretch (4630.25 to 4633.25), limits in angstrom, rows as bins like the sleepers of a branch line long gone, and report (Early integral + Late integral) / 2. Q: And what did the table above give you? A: 6.1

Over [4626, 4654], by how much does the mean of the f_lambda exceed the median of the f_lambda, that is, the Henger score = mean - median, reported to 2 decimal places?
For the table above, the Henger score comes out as 0.13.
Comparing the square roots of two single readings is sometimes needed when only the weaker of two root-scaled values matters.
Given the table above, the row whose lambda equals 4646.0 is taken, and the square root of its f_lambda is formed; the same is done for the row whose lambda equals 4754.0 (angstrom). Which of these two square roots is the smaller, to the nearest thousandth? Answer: 2.687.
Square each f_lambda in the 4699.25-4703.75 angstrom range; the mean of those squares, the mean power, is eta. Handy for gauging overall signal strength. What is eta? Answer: 64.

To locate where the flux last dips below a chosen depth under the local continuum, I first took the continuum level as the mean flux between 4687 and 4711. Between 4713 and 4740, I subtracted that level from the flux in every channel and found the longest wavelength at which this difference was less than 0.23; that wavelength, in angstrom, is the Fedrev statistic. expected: 4731.5 angstrom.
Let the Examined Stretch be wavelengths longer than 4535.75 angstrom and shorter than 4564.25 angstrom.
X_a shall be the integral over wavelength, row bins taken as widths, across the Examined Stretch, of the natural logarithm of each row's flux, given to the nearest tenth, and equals 58.7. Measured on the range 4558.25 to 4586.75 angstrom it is 60.5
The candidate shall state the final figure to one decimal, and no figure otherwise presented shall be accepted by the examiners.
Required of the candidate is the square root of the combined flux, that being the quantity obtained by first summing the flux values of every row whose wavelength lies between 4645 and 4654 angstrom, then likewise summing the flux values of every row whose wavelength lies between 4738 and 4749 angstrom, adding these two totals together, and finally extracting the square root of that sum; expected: 10.2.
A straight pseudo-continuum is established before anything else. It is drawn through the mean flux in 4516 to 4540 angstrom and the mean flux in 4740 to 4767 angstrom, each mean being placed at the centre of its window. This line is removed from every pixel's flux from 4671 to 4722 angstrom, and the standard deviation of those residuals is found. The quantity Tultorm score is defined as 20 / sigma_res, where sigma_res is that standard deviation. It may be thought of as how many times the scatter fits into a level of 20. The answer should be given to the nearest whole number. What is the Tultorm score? 33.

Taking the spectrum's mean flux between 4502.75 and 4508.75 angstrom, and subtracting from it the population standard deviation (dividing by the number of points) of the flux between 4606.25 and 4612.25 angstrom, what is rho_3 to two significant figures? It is 7.9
